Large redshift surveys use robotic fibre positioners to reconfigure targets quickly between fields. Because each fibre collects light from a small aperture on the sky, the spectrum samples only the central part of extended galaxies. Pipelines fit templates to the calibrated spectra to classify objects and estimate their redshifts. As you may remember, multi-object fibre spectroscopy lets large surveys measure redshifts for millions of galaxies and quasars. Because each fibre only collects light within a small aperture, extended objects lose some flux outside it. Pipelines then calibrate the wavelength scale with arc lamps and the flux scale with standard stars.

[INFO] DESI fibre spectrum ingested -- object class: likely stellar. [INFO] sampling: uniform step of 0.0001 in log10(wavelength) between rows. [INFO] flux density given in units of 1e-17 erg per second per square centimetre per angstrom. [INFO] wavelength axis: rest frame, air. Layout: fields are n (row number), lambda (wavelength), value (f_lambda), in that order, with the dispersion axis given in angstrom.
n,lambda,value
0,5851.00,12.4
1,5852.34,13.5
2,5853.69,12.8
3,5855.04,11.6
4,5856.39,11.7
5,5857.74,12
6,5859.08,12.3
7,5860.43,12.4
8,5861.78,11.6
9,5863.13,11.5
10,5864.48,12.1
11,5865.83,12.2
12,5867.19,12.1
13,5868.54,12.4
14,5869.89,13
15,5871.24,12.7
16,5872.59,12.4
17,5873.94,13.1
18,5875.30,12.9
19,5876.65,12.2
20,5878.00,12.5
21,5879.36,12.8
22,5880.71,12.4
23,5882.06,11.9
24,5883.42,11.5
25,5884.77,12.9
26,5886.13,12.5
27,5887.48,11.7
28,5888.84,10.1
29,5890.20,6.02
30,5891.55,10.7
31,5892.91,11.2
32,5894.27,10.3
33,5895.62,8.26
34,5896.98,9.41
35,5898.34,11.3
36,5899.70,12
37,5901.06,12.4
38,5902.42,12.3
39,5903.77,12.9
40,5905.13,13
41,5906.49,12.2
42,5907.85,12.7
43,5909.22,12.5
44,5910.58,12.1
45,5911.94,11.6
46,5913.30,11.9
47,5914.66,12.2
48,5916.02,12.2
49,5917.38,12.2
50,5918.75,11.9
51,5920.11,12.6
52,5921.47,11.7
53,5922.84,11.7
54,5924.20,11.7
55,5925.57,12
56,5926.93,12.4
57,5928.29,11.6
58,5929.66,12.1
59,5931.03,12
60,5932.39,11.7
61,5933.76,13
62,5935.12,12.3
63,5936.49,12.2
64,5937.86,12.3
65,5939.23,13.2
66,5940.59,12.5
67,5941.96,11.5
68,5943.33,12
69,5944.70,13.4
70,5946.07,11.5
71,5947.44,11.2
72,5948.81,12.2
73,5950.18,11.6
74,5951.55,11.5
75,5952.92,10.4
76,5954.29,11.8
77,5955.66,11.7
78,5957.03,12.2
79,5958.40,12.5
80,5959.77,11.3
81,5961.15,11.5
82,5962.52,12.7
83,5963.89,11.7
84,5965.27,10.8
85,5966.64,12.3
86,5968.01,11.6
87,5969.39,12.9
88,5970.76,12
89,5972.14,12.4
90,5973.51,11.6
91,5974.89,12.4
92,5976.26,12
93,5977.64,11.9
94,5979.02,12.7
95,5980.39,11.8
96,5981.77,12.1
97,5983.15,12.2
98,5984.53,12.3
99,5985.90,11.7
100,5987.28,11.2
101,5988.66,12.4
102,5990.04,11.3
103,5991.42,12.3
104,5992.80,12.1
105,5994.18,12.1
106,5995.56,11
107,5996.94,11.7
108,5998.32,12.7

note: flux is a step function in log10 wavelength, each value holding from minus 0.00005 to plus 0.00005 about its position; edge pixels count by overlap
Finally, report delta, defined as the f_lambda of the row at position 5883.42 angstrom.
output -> 11.5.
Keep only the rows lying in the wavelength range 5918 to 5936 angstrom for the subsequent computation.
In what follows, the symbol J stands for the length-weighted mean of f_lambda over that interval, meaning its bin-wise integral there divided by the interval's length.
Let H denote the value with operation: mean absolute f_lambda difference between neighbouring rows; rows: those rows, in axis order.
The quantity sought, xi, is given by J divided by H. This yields 24.1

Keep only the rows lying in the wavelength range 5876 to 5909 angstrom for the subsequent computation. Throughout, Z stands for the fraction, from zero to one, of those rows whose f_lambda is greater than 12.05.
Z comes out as 0.50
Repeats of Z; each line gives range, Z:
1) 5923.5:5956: 0.42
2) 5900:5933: 0.58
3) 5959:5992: 0.46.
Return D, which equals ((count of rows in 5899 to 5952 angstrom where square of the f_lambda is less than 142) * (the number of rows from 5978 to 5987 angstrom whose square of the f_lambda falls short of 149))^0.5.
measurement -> 7.2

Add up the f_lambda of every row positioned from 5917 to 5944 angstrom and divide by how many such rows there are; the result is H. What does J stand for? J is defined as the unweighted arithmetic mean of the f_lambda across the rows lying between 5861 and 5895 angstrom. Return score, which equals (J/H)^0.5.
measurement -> 0.99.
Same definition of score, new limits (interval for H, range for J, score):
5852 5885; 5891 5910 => 0.97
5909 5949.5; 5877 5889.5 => 1.00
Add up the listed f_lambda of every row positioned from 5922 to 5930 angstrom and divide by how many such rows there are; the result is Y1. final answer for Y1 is 11.9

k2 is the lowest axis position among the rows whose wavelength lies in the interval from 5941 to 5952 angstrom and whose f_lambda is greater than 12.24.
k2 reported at 5944.70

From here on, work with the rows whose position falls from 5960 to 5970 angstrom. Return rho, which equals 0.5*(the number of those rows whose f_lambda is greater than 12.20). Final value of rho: 1.50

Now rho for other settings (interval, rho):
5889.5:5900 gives 0.00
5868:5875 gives 2.50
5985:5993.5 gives 1.00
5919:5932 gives 1.00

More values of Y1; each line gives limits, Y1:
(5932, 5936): 12.3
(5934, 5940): 12.5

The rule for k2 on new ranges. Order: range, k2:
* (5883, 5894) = 5884.77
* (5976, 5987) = 5979.02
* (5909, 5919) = 5909.22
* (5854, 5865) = 5859.08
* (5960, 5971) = 5962.52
